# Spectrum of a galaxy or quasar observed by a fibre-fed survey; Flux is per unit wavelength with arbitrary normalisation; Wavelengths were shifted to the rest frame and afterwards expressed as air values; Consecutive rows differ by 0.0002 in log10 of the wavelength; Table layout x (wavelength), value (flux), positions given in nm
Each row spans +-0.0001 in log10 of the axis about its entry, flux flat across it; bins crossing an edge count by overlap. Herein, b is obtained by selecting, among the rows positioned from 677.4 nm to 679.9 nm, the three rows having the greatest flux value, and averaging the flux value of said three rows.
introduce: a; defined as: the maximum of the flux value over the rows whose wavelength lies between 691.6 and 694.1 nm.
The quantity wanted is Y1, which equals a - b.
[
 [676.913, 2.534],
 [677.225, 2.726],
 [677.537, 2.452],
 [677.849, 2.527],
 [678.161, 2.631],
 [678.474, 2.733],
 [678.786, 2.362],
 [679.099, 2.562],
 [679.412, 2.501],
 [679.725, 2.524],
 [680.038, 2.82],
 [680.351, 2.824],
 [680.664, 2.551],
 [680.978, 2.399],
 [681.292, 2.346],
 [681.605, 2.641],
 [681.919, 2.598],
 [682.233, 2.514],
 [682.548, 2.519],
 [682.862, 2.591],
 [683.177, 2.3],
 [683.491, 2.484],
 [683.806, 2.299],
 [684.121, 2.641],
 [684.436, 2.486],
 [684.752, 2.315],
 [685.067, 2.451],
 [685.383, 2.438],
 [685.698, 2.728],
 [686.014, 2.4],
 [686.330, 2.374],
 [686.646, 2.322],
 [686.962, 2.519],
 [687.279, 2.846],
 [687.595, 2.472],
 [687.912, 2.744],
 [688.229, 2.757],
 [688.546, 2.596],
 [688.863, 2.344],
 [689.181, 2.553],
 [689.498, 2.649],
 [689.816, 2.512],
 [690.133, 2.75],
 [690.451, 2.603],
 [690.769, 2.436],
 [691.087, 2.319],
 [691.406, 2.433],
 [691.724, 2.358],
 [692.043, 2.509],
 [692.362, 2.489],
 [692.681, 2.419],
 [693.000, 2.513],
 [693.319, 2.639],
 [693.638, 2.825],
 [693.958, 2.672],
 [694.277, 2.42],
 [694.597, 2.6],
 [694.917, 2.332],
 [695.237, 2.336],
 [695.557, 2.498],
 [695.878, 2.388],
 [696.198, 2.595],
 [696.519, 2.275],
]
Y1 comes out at 0.18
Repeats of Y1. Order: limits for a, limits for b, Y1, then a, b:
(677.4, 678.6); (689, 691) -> 0.07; 2.733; 2.67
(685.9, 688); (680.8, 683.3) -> 0.24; 2.846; 2.61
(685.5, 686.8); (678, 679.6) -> 0.09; 2.728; 2.64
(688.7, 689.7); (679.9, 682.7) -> -0.11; 2.649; 2.76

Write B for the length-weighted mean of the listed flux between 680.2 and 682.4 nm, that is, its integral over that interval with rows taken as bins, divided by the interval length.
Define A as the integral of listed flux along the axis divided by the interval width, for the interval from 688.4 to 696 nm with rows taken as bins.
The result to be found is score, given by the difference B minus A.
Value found 0.04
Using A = 2.51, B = 2.55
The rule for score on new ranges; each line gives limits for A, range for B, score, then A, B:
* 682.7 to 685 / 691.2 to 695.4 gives 0.06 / 2.45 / 2.50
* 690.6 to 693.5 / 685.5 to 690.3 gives 0.11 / 2.46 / 2.57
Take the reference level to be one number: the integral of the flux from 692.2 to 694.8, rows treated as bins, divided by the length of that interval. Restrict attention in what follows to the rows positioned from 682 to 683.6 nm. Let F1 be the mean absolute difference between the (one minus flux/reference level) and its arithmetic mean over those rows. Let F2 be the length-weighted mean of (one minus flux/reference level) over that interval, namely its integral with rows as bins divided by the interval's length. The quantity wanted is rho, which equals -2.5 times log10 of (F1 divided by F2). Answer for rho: 0.1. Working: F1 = 0.028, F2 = 0.032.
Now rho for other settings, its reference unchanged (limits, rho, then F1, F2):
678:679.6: -2.4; 0.039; 0.004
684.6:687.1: 0.3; 0.036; 0.049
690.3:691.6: 0.5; 0.030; 0.048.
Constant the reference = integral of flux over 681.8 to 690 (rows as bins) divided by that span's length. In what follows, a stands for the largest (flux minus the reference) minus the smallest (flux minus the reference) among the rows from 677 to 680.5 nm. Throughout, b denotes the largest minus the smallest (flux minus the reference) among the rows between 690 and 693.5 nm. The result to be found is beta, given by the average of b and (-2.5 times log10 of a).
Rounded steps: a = 0.462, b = 0.43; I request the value 0.63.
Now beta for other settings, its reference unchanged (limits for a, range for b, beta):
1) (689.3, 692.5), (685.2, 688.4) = 0.72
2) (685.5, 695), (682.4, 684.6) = 0.52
